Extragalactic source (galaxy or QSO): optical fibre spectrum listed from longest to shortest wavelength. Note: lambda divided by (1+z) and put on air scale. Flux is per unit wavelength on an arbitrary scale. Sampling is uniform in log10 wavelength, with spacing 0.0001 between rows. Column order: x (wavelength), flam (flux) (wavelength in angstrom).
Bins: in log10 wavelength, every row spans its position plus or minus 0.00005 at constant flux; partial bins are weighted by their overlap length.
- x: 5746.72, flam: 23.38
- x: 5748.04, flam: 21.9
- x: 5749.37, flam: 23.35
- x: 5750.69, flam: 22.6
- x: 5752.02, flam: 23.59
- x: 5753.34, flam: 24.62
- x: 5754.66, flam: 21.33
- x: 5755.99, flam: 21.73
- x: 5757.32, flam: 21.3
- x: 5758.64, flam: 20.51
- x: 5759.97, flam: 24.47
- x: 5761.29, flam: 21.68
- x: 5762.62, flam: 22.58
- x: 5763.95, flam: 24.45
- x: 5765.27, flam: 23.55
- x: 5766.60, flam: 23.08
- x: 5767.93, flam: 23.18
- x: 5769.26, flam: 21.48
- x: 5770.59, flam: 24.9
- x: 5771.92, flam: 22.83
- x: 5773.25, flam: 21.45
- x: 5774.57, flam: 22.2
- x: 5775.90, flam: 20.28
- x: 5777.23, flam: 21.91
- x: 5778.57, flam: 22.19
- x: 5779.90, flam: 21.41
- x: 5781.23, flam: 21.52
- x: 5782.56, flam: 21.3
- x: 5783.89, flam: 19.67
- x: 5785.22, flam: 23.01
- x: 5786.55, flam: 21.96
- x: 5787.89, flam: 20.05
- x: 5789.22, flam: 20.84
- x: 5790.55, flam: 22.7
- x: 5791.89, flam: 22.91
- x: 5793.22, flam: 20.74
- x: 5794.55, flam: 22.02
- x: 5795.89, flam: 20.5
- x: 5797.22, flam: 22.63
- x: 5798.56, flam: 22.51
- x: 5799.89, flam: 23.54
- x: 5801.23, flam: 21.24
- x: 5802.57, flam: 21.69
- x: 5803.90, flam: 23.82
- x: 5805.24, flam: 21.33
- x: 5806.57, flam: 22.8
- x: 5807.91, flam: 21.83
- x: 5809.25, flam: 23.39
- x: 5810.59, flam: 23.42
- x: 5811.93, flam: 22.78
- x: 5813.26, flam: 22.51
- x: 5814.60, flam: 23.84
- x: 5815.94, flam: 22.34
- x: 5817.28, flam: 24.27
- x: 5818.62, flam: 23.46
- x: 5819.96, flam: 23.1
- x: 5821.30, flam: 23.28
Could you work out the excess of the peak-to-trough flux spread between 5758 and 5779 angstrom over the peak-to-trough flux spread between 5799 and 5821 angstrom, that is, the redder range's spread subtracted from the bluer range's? 1.6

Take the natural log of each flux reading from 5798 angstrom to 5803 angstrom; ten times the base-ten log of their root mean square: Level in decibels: 4.92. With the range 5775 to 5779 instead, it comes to 4.87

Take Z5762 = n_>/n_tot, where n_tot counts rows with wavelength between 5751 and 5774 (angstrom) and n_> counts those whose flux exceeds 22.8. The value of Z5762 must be 0.5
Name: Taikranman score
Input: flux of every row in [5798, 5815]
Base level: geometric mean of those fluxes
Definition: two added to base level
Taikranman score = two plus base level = 24.7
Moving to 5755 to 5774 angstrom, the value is 24.6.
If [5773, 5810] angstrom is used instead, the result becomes 23.8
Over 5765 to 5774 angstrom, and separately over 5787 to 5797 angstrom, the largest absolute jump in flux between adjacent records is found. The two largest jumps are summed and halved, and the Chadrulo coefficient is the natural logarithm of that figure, 1.0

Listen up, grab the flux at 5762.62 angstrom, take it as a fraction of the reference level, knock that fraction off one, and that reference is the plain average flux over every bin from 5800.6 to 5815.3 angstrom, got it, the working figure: 0.00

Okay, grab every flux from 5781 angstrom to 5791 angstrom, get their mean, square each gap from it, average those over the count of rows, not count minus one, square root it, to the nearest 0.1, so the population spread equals 1.1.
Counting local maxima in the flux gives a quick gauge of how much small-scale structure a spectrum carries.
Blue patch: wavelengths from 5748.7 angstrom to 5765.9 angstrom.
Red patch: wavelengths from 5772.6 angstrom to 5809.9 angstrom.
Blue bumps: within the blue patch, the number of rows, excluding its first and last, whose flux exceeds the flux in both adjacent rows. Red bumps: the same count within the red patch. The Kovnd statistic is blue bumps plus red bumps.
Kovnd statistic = 14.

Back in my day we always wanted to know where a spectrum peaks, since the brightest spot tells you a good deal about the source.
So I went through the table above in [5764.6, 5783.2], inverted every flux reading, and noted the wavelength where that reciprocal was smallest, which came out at 5770.59 angstrom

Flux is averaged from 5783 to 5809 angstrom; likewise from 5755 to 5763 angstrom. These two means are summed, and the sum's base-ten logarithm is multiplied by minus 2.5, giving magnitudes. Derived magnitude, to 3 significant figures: -4.11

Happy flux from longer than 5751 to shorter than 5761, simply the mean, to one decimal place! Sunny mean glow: 22.5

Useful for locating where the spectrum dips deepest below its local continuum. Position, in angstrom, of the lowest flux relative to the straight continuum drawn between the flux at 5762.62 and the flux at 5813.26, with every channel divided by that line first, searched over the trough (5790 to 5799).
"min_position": 5795.89 angstrom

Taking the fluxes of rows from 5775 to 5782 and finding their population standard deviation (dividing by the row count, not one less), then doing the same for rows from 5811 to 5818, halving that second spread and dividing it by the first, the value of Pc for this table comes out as 0.59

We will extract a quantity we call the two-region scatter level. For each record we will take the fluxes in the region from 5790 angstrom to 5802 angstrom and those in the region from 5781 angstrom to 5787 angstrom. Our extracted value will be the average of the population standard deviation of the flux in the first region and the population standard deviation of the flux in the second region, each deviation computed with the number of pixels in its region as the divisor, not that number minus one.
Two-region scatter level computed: 1.03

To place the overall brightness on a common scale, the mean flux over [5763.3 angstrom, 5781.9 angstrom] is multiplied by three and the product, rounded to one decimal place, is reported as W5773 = 67.4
